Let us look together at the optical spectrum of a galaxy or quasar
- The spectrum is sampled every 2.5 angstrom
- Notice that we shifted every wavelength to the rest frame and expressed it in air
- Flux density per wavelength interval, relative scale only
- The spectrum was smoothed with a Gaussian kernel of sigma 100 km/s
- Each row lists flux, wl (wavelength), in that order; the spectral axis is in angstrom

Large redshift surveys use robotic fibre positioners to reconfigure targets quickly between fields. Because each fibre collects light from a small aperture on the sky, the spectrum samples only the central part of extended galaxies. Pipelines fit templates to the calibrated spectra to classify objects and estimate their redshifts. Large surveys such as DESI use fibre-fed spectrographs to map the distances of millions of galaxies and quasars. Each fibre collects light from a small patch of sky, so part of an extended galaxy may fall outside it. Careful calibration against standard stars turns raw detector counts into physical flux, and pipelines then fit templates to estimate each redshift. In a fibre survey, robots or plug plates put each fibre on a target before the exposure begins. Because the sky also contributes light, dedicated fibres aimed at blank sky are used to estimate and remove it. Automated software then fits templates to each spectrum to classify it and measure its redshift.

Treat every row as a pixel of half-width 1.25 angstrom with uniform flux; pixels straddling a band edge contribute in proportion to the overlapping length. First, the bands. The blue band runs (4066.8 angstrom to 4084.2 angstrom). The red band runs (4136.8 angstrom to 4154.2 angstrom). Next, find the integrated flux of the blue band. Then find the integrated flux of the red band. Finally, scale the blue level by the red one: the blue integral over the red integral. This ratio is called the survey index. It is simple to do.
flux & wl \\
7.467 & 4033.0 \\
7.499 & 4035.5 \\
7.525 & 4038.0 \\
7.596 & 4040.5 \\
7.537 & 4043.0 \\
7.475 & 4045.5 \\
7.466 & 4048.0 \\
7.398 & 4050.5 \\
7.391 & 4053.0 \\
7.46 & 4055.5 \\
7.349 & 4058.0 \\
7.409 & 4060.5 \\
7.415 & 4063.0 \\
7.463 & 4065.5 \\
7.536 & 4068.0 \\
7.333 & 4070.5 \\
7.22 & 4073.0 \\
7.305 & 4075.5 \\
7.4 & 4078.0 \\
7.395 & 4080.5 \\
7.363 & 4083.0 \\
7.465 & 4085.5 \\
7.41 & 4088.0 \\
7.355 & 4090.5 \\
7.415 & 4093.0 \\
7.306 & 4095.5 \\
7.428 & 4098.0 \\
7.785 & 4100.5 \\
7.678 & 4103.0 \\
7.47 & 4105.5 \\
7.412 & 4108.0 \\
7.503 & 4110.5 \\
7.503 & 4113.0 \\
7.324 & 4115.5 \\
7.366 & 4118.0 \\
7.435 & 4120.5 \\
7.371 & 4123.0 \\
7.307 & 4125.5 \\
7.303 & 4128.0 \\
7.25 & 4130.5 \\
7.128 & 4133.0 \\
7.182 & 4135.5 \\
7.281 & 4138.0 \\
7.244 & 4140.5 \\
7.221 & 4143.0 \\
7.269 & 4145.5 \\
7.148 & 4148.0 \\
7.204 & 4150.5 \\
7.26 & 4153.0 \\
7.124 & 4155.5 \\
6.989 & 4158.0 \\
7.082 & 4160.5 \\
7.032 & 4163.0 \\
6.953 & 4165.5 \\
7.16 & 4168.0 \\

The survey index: 1.02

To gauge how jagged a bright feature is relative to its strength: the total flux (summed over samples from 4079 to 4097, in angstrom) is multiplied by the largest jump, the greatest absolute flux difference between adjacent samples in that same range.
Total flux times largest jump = 5.6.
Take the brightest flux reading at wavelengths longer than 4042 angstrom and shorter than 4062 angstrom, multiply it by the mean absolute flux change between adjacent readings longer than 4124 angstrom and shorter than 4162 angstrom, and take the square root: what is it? 0.75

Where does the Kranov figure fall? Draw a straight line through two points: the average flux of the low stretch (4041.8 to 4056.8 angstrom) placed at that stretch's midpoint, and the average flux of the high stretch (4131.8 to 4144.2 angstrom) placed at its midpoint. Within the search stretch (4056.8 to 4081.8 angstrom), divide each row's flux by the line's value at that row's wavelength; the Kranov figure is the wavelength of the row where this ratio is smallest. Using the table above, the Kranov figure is 4073.0 angstrom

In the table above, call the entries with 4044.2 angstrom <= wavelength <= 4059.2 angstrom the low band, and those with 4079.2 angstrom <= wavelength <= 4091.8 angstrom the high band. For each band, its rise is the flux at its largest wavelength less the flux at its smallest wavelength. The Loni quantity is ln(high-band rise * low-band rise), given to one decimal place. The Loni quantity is -5.3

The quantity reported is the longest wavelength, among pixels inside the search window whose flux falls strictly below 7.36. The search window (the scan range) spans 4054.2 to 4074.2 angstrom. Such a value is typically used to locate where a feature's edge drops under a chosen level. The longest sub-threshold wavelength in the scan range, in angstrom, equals 4073.0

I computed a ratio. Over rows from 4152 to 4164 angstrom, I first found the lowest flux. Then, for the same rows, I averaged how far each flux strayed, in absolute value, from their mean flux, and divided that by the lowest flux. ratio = 0.011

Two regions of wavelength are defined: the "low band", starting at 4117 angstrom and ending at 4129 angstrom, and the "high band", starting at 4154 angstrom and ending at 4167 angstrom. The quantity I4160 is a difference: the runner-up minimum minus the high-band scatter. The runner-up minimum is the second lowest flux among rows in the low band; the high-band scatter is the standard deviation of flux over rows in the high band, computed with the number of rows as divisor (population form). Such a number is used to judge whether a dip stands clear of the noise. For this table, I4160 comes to 7.25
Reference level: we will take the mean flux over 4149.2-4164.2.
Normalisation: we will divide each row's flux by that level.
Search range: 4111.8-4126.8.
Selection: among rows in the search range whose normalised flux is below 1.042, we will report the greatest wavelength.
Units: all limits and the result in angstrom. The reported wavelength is 4125.5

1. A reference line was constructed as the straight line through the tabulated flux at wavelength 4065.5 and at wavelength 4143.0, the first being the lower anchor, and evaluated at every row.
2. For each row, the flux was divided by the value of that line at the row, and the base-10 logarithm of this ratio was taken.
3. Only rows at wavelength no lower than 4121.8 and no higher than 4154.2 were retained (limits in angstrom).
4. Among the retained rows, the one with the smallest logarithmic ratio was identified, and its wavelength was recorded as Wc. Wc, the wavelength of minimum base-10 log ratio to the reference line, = 4133.0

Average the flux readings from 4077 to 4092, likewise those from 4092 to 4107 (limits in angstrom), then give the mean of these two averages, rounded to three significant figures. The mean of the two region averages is 7.46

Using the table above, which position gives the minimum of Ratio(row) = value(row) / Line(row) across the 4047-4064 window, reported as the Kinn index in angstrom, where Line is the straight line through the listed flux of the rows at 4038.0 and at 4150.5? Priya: 4058.0 angstrom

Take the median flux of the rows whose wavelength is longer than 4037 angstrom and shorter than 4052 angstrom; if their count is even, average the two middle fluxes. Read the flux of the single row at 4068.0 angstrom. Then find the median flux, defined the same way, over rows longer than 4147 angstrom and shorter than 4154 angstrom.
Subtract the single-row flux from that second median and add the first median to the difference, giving 7.17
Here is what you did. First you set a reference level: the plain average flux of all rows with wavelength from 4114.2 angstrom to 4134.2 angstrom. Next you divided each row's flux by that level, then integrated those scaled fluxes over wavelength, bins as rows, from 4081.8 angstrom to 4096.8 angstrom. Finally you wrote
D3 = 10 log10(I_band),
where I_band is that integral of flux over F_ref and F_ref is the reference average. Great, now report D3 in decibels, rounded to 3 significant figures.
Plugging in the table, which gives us 11.8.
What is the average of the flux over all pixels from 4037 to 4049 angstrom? 7.52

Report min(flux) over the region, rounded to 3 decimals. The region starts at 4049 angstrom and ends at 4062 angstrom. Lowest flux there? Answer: 7.349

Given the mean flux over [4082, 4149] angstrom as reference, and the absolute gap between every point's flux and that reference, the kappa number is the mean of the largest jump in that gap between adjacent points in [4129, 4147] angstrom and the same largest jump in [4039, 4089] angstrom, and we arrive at 0.13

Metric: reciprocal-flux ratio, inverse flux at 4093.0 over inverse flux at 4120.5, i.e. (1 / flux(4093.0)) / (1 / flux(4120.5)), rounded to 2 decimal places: 1.00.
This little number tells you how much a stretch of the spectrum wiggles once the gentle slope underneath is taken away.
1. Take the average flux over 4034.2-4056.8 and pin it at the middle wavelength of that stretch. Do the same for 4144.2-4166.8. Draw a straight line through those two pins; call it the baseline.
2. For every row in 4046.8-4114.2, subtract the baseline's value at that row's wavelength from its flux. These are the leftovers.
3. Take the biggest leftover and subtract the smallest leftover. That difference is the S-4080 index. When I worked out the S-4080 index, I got 0.66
